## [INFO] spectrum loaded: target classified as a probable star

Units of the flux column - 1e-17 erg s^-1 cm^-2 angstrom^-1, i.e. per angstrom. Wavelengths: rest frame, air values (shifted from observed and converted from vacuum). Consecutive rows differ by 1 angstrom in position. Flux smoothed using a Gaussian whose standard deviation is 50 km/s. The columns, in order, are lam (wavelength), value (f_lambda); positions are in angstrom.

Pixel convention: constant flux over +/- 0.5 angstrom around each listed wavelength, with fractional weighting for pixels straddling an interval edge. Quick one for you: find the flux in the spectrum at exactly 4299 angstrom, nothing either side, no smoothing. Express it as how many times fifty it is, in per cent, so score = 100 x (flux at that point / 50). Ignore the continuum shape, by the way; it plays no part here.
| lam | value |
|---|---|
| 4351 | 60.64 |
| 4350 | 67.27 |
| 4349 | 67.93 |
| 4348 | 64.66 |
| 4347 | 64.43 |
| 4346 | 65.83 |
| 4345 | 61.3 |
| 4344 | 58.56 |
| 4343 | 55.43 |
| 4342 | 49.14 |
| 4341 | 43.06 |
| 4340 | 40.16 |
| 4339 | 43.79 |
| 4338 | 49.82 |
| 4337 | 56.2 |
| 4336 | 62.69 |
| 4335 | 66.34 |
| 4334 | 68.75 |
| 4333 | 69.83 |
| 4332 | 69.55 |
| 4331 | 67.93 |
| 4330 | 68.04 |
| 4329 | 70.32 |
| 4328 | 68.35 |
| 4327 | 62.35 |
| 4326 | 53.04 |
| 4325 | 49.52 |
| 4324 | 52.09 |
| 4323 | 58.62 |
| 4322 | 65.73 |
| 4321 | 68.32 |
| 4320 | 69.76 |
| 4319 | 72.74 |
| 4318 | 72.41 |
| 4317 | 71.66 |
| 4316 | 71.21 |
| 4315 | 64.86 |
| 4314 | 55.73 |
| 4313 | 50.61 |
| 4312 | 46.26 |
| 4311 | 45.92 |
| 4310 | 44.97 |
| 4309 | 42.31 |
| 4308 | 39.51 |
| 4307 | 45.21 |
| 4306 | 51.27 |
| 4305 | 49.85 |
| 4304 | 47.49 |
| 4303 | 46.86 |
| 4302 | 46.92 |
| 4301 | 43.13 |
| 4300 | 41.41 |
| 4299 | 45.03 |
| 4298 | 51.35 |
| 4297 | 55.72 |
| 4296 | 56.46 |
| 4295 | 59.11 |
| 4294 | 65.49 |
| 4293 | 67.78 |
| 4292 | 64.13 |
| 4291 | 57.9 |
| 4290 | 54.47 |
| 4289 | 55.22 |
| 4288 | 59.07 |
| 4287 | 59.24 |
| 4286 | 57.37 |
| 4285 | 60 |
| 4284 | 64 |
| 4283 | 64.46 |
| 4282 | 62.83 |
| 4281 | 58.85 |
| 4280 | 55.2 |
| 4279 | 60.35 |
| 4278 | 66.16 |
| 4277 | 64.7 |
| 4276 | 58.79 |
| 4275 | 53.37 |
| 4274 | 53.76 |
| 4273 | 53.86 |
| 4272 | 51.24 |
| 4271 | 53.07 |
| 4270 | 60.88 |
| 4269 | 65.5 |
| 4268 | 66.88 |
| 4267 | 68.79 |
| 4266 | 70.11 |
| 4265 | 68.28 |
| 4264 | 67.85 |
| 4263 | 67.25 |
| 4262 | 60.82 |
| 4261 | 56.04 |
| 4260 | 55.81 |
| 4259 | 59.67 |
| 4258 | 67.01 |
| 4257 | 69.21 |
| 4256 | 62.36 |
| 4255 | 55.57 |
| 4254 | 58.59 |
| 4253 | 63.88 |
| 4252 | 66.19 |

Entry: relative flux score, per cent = 90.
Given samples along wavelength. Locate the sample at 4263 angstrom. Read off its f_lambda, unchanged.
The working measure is 67.25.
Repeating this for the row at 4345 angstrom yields 61.3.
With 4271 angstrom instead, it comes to 53.07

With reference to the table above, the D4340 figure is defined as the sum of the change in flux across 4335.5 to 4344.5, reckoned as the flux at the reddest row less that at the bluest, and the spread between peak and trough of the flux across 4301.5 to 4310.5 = 8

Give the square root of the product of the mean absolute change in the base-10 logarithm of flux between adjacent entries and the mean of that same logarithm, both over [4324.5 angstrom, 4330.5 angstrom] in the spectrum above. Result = 0.244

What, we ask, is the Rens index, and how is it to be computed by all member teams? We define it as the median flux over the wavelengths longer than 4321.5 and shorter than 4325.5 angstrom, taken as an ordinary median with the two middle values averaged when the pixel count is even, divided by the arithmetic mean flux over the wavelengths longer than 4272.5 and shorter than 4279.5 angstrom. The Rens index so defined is 0.94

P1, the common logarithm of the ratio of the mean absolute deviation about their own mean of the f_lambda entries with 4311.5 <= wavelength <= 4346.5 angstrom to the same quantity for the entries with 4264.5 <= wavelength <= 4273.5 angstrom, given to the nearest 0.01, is 0.11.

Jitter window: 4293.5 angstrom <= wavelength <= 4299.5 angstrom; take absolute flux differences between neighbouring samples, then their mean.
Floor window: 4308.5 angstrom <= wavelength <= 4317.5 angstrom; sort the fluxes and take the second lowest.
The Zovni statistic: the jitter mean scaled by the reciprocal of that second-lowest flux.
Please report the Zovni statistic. 0.091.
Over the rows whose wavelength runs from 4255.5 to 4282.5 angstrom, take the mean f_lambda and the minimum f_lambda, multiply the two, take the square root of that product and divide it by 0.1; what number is 561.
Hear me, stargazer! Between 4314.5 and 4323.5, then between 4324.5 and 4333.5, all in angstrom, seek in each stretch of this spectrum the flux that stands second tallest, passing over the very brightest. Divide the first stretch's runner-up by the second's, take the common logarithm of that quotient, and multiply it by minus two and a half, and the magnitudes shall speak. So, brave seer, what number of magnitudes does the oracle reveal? -0.04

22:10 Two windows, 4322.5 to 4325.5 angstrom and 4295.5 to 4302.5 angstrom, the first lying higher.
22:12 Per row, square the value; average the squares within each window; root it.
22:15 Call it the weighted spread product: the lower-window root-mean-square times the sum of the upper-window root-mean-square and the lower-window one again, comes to 5009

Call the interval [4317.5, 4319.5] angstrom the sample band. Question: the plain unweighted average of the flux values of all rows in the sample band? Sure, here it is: 73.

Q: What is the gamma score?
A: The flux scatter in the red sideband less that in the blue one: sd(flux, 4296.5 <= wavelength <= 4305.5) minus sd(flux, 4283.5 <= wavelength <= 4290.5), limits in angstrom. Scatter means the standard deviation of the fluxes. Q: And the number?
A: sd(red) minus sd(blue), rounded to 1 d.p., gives 1.1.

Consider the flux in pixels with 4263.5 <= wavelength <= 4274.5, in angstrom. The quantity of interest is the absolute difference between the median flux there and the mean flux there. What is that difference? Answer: 3.7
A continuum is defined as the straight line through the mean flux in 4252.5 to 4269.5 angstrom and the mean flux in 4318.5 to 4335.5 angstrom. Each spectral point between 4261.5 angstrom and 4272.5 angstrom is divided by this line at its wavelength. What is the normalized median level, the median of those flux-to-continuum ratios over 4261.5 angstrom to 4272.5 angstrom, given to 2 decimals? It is 1.05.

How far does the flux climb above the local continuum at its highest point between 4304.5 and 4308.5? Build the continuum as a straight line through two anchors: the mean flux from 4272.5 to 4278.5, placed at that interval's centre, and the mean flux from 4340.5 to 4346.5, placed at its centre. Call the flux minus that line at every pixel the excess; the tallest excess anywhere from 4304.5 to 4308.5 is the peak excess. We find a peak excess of -6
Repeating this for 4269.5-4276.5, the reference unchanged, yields 2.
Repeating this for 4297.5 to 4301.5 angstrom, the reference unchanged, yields -6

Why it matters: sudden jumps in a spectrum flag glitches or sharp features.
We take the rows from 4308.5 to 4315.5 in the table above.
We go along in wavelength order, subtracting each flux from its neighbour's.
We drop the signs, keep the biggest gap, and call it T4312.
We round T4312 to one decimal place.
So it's 9.1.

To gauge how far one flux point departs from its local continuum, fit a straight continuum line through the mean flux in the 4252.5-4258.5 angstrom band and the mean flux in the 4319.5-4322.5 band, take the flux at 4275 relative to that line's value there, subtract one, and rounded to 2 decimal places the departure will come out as -0.17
